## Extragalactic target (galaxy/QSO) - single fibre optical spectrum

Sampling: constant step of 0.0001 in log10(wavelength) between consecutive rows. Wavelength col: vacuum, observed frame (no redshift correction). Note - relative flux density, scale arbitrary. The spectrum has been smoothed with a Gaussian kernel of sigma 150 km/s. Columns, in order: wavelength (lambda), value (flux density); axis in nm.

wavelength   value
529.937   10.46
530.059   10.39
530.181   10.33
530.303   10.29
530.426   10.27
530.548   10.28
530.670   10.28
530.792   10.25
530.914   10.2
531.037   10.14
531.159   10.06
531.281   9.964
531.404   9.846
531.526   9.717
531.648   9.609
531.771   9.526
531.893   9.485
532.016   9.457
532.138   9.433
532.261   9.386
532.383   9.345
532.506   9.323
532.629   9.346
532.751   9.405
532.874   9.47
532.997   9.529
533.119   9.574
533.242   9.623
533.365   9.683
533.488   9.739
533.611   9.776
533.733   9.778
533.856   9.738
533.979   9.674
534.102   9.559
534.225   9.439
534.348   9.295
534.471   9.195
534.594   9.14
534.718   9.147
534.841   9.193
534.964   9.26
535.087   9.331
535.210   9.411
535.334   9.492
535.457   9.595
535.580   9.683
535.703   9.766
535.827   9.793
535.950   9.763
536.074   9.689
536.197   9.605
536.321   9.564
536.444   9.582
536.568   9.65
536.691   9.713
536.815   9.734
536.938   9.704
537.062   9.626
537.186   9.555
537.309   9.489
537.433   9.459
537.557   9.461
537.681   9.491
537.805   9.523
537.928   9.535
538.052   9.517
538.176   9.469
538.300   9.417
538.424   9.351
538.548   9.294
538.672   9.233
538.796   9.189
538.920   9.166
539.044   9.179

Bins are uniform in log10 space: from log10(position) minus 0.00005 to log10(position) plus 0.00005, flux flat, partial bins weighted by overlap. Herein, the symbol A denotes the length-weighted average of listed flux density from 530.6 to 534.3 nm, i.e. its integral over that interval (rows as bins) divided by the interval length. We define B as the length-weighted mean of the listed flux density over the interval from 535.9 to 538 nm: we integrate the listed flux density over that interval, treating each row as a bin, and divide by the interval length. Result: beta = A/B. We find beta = 1.009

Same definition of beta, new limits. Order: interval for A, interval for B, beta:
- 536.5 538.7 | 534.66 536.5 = 0.999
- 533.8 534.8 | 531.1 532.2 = 0.970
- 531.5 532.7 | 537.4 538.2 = 0.996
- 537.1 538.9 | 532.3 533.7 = 0.988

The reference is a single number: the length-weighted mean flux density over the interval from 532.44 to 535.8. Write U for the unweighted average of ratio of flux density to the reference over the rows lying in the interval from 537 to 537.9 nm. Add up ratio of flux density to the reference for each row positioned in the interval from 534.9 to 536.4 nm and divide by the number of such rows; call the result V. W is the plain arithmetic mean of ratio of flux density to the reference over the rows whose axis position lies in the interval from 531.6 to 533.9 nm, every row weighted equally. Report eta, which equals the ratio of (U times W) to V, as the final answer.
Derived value 1.00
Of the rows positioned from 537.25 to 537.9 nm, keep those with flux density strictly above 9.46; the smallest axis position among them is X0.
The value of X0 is 537.309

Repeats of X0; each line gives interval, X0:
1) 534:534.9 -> 534.102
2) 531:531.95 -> 531.037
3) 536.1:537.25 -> 536.197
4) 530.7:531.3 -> 530.792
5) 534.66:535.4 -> 535.334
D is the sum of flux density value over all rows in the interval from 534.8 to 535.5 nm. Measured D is 56.3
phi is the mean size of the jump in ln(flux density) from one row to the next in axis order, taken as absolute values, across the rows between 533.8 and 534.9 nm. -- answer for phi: 0.0086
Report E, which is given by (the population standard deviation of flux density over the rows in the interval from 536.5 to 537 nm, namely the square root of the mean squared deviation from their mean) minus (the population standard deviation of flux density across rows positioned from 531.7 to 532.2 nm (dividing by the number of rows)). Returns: -0.0036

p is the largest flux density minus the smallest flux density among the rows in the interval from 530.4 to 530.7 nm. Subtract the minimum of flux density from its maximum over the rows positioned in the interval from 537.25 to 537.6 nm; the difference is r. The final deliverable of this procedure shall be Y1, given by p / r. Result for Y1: 0.33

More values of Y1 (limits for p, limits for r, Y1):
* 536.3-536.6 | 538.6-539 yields 1.28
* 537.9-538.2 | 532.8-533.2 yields 0.63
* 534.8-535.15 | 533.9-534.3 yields 0.59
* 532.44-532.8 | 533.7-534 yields 0.79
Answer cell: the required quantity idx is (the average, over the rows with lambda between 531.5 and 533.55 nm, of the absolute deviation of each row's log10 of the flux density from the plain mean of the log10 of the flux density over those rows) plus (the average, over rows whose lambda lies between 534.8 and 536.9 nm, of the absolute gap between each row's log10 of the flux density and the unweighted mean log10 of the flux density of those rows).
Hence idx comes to 0.012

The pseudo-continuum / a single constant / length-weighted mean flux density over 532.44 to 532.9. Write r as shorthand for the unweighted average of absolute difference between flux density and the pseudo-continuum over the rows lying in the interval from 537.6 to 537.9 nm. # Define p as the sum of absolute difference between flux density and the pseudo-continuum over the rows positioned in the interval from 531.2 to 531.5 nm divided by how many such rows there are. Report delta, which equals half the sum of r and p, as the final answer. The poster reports 0.34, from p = 0.53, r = 0.1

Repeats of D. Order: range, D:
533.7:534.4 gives 57.5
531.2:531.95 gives 58.1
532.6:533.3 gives 56.9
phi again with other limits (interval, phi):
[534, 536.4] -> 0.0076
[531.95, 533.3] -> 0.0046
